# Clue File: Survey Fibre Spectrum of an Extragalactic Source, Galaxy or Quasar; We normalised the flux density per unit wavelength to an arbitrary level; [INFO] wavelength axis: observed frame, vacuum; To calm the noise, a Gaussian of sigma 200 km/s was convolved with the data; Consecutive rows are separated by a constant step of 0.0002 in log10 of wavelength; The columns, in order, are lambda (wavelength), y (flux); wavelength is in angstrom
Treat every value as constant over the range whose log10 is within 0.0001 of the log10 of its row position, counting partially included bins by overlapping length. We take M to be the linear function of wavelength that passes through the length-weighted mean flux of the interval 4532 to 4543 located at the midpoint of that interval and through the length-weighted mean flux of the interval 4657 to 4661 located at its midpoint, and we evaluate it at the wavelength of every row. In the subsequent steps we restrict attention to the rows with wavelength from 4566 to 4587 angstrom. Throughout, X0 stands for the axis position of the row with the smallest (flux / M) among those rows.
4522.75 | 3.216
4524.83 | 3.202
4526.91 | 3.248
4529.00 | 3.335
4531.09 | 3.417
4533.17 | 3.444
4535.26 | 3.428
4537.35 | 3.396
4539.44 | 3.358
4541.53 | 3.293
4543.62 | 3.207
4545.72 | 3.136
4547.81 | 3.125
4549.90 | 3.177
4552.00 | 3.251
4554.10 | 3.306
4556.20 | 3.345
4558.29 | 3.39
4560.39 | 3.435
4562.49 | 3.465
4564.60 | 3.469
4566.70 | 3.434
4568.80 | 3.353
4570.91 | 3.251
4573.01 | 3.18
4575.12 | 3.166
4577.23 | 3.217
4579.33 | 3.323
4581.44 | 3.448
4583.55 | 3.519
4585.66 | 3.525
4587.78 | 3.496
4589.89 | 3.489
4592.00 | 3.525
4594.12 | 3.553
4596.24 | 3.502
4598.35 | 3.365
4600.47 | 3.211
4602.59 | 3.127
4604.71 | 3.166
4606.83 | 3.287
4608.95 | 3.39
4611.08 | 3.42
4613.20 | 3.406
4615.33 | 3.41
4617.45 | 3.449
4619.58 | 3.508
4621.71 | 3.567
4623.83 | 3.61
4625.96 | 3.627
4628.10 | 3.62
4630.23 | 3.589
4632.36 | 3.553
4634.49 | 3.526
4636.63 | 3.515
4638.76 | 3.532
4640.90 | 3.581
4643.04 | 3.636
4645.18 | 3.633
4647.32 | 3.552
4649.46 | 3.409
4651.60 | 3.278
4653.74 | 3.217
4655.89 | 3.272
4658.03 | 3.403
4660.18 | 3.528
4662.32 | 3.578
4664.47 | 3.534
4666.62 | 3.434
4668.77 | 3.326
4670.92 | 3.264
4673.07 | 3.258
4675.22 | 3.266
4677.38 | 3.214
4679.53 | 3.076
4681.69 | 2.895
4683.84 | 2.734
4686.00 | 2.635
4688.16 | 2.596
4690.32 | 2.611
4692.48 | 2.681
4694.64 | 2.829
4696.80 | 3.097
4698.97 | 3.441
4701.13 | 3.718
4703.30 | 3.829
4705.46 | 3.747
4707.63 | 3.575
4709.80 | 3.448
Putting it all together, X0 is 4575.12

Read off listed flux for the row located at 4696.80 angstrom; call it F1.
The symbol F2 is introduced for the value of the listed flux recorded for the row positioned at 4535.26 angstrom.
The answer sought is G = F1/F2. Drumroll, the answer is 0.90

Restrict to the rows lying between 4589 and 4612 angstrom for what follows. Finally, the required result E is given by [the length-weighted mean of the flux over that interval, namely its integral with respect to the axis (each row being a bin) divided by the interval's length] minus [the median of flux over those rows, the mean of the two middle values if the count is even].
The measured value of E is -0.025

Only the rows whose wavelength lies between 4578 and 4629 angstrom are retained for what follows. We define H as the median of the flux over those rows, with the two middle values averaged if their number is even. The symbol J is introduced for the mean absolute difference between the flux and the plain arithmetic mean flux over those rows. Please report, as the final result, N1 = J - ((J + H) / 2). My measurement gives -1.68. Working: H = 3.5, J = 0.11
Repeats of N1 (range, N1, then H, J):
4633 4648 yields -1.76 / 3.6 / 0.04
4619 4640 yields -1.76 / 3.6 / 0.04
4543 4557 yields -1.57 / 3.2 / 0.07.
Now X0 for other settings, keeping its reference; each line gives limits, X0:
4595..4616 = 4602.59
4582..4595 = 4589.89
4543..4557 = 4547.81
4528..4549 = 4547.81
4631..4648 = 4636.63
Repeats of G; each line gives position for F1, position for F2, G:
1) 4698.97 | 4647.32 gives 0.97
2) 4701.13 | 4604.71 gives 1.17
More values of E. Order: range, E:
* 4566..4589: 0.003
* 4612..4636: -0.020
